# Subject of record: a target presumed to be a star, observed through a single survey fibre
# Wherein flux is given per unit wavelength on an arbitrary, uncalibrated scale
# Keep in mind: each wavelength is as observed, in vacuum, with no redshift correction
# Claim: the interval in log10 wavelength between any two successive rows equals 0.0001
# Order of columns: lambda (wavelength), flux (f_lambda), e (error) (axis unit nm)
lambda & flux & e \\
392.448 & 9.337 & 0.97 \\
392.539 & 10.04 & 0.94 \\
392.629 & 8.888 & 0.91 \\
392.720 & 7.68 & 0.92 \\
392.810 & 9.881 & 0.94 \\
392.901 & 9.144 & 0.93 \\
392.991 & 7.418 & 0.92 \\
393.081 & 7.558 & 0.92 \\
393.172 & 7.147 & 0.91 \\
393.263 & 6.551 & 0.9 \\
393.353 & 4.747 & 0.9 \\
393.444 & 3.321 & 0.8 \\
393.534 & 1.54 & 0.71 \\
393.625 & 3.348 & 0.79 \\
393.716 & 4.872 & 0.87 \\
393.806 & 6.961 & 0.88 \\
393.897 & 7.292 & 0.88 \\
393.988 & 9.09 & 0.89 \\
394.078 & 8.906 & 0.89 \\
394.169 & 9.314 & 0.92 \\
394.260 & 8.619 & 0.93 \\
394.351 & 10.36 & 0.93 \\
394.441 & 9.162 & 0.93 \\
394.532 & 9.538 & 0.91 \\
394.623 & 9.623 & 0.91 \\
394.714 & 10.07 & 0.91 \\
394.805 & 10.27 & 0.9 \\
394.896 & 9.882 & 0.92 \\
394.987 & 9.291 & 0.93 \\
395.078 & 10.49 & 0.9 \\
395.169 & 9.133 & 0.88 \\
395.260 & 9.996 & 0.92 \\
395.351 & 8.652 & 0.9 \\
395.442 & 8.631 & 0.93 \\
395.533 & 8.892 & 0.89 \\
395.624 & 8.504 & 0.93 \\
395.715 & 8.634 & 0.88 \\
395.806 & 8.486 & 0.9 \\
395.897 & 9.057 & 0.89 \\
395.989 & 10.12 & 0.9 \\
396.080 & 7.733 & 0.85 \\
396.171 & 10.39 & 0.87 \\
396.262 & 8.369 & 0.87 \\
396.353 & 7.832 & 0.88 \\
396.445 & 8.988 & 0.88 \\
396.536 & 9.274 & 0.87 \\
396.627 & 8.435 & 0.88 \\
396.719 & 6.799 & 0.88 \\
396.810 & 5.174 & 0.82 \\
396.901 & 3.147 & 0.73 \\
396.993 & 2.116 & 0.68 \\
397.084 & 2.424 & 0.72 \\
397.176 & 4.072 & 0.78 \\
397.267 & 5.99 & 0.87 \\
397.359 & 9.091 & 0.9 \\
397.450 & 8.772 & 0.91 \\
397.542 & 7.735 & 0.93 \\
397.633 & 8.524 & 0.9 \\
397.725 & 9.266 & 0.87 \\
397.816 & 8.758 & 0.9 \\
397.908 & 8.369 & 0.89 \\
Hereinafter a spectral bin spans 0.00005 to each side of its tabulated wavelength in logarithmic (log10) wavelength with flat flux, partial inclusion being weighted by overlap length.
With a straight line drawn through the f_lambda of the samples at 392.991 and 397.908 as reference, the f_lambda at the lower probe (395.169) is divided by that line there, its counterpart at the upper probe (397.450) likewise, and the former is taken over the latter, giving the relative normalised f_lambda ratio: 1.10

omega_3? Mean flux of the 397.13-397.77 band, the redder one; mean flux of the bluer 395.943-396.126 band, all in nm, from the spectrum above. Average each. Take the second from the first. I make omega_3 -1.3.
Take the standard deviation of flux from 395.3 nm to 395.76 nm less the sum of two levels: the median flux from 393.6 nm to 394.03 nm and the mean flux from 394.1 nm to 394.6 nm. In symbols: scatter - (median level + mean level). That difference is -16.2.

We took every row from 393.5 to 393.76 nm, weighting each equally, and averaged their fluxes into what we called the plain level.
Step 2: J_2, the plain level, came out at 3.3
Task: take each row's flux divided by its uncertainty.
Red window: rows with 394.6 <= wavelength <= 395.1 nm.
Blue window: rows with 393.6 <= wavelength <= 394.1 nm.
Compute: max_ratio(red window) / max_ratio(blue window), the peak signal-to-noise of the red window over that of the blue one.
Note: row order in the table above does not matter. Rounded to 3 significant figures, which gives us 1.14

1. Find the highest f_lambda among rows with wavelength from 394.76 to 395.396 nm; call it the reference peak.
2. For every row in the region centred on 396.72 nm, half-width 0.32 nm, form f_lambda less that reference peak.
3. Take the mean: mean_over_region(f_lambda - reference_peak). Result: -4.2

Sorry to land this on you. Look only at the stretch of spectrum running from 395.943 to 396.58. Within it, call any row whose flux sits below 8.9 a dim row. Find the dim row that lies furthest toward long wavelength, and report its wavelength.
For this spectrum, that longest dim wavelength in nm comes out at 396.353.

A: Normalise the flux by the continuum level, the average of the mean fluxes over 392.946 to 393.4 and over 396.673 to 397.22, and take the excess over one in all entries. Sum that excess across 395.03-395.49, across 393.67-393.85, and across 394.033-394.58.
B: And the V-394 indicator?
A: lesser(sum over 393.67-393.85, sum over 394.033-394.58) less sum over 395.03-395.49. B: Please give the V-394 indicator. -3.6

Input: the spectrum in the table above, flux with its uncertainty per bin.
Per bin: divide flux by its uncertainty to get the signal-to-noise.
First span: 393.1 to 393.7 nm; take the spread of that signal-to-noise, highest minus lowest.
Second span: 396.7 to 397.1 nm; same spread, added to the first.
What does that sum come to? 10.3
